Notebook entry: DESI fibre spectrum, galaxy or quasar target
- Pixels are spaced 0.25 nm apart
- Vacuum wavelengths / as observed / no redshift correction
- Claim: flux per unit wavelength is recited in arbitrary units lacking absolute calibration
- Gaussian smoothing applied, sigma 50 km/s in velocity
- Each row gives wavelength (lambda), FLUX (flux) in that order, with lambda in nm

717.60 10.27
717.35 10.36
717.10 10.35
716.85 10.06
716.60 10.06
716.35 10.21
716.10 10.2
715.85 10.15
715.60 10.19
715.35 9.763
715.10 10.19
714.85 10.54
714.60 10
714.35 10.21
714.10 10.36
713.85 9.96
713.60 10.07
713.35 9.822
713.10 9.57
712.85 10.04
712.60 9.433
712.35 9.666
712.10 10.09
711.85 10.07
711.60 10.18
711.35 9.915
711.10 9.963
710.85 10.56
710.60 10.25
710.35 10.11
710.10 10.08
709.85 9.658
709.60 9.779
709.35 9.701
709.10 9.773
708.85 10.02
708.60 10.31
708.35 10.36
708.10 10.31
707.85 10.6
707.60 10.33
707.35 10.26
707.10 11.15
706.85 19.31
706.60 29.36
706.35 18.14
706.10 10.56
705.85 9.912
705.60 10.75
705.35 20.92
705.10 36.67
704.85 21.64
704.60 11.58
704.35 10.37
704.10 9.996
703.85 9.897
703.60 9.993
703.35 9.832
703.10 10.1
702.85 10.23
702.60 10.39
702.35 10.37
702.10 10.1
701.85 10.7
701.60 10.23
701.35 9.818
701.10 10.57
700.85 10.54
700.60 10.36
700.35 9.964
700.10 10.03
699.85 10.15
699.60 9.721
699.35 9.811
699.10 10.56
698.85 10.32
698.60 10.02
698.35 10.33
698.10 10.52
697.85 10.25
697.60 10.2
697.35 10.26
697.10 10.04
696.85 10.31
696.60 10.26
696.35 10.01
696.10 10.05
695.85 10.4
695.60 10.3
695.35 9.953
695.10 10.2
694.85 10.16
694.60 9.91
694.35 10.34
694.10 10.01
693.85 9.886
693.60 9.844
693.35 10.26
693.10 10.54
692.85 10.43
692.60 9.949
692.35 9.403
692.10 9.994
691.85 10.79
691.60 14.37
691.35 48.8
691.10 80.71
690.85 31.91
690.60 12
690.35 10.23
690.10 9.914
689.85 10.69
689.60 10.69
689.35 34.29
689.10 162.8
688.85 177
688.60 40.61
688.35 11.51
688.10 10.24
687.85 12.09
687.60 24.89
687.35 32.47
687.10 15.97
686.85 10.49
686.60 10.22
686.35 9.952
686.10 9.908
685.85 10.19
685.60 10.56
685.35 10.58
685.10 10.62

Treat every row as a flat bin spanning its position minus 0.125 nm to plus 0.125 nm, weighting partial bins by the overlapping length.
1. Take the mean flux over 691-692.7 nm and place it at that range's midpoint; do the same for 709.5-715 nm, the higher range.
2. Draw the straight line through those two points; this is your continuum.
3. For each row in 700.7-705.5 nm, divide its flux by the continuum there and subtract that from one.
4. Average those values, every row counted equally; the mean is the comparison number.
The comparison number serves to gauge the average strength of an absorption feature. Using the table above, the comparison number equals 0.2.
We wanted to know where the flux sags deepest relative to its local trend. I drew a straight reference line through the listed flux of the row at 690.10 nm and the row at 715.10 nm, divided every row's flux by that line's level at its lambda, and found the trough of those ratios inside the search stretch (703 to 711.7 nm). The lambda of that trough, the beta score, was 709.85 nm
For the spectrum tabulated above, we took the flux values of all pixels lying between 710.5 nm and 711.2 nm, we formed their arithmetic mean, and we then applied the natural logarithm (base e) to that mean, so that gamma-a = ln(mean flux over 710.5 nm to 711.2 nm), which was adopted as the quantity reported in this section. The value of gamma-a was 2.33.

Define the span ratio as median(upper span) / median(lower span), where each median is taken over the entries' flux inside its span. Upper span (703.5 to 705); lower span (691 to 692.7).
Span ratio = 0.94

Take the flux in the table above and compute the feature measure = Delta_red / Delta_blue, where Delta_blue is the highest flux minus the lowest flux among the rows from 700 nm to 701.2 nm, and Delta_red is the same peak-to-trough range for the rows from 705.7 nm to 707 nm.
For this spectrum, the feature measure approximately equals 32.1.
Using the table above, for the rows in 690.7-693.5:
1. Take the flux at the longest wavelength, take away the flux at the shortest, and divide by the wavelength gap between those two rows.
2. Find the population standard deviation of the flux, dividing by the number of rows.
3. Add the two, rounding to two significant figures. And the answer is 13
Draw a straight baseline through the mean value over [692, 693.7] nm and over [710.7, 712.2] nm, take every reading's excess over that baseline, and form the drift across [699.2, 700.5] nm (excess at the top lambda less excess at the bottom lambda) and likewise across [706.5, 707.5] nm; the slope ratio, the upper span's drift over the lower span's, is -128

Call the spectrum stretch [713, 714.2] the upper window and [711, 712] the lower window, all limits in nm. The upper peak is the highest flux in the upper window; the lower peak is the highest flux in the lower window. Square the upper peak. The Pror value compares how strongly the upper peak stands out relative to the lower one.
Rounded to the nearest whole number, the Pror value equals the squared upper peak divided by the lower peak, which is 11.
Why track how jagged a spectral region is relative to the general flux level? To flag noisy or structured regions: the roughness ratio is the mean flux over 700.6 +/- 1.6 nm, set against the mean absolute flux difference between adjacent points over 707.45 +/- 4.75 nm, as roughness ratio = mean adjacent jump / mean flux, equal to 0.26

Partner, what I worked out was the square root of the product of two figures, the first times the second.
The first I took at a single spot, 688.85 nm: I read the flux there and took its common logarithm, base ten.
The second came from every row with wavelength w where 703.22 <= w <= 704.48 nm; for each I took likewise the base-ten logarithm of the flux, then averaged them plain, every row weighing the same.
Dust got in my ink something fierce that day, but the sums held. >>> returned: 1.50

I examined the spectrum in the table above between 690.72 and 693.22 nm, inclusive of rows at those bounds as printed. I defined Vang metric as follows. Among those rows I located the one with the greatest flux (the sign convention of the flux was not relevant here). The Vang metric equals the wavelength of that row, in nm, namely 691.10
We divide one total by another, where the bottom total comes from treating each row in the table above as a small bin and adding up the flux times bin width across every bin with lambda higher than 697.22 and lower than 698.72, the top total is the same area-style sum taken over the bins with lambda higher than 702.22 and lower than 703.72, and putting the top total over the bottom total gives 0.989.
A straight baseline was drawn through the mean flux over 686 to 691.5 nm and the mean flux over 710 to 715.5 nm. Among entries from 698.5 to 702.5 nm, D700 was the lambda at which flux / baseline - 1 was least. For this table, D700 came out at 698.60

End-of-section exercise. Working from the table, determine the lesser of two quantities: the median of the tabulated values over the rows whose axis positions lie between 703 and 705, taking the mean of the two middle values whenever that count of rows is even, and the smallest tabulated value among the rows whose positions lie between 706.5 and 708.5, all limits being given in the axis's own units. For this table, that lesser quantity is 10.0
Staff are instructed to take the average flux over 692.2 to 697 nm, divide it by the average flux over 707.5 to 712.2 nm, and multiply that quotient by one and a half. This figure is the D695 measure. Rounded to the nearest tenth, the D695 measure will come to 1.5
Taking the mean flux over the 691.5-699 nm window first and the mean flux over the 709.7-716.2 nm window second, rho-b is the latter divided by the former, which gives 0.97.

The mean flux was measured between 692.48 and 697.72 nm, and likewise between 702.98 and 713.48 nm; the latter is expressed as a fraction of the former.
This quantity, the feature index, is 1.20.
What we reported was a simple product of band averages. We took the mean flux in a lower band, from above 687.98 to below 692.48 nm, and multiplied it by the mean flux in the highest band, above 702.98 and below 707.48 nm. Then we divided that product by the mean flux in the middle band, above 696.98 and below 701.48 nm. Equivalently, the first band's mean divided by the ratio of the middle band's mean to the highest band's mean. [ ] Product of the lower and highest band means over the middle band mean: 57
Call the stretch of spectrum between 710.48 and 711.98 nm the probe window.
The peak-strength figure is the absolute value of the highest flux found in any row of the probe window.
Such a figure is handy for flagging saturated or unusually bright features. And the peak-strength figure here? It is 10.6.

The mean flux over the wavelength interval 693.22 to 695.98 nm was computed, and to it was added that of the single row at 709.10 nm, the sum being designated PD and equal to 19.9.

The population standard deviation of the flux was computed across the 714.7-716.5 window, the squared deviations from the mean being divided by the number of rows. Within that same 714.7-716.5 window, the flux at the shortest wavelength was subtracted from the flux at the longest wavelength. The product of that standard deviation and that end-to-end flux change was -0.07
